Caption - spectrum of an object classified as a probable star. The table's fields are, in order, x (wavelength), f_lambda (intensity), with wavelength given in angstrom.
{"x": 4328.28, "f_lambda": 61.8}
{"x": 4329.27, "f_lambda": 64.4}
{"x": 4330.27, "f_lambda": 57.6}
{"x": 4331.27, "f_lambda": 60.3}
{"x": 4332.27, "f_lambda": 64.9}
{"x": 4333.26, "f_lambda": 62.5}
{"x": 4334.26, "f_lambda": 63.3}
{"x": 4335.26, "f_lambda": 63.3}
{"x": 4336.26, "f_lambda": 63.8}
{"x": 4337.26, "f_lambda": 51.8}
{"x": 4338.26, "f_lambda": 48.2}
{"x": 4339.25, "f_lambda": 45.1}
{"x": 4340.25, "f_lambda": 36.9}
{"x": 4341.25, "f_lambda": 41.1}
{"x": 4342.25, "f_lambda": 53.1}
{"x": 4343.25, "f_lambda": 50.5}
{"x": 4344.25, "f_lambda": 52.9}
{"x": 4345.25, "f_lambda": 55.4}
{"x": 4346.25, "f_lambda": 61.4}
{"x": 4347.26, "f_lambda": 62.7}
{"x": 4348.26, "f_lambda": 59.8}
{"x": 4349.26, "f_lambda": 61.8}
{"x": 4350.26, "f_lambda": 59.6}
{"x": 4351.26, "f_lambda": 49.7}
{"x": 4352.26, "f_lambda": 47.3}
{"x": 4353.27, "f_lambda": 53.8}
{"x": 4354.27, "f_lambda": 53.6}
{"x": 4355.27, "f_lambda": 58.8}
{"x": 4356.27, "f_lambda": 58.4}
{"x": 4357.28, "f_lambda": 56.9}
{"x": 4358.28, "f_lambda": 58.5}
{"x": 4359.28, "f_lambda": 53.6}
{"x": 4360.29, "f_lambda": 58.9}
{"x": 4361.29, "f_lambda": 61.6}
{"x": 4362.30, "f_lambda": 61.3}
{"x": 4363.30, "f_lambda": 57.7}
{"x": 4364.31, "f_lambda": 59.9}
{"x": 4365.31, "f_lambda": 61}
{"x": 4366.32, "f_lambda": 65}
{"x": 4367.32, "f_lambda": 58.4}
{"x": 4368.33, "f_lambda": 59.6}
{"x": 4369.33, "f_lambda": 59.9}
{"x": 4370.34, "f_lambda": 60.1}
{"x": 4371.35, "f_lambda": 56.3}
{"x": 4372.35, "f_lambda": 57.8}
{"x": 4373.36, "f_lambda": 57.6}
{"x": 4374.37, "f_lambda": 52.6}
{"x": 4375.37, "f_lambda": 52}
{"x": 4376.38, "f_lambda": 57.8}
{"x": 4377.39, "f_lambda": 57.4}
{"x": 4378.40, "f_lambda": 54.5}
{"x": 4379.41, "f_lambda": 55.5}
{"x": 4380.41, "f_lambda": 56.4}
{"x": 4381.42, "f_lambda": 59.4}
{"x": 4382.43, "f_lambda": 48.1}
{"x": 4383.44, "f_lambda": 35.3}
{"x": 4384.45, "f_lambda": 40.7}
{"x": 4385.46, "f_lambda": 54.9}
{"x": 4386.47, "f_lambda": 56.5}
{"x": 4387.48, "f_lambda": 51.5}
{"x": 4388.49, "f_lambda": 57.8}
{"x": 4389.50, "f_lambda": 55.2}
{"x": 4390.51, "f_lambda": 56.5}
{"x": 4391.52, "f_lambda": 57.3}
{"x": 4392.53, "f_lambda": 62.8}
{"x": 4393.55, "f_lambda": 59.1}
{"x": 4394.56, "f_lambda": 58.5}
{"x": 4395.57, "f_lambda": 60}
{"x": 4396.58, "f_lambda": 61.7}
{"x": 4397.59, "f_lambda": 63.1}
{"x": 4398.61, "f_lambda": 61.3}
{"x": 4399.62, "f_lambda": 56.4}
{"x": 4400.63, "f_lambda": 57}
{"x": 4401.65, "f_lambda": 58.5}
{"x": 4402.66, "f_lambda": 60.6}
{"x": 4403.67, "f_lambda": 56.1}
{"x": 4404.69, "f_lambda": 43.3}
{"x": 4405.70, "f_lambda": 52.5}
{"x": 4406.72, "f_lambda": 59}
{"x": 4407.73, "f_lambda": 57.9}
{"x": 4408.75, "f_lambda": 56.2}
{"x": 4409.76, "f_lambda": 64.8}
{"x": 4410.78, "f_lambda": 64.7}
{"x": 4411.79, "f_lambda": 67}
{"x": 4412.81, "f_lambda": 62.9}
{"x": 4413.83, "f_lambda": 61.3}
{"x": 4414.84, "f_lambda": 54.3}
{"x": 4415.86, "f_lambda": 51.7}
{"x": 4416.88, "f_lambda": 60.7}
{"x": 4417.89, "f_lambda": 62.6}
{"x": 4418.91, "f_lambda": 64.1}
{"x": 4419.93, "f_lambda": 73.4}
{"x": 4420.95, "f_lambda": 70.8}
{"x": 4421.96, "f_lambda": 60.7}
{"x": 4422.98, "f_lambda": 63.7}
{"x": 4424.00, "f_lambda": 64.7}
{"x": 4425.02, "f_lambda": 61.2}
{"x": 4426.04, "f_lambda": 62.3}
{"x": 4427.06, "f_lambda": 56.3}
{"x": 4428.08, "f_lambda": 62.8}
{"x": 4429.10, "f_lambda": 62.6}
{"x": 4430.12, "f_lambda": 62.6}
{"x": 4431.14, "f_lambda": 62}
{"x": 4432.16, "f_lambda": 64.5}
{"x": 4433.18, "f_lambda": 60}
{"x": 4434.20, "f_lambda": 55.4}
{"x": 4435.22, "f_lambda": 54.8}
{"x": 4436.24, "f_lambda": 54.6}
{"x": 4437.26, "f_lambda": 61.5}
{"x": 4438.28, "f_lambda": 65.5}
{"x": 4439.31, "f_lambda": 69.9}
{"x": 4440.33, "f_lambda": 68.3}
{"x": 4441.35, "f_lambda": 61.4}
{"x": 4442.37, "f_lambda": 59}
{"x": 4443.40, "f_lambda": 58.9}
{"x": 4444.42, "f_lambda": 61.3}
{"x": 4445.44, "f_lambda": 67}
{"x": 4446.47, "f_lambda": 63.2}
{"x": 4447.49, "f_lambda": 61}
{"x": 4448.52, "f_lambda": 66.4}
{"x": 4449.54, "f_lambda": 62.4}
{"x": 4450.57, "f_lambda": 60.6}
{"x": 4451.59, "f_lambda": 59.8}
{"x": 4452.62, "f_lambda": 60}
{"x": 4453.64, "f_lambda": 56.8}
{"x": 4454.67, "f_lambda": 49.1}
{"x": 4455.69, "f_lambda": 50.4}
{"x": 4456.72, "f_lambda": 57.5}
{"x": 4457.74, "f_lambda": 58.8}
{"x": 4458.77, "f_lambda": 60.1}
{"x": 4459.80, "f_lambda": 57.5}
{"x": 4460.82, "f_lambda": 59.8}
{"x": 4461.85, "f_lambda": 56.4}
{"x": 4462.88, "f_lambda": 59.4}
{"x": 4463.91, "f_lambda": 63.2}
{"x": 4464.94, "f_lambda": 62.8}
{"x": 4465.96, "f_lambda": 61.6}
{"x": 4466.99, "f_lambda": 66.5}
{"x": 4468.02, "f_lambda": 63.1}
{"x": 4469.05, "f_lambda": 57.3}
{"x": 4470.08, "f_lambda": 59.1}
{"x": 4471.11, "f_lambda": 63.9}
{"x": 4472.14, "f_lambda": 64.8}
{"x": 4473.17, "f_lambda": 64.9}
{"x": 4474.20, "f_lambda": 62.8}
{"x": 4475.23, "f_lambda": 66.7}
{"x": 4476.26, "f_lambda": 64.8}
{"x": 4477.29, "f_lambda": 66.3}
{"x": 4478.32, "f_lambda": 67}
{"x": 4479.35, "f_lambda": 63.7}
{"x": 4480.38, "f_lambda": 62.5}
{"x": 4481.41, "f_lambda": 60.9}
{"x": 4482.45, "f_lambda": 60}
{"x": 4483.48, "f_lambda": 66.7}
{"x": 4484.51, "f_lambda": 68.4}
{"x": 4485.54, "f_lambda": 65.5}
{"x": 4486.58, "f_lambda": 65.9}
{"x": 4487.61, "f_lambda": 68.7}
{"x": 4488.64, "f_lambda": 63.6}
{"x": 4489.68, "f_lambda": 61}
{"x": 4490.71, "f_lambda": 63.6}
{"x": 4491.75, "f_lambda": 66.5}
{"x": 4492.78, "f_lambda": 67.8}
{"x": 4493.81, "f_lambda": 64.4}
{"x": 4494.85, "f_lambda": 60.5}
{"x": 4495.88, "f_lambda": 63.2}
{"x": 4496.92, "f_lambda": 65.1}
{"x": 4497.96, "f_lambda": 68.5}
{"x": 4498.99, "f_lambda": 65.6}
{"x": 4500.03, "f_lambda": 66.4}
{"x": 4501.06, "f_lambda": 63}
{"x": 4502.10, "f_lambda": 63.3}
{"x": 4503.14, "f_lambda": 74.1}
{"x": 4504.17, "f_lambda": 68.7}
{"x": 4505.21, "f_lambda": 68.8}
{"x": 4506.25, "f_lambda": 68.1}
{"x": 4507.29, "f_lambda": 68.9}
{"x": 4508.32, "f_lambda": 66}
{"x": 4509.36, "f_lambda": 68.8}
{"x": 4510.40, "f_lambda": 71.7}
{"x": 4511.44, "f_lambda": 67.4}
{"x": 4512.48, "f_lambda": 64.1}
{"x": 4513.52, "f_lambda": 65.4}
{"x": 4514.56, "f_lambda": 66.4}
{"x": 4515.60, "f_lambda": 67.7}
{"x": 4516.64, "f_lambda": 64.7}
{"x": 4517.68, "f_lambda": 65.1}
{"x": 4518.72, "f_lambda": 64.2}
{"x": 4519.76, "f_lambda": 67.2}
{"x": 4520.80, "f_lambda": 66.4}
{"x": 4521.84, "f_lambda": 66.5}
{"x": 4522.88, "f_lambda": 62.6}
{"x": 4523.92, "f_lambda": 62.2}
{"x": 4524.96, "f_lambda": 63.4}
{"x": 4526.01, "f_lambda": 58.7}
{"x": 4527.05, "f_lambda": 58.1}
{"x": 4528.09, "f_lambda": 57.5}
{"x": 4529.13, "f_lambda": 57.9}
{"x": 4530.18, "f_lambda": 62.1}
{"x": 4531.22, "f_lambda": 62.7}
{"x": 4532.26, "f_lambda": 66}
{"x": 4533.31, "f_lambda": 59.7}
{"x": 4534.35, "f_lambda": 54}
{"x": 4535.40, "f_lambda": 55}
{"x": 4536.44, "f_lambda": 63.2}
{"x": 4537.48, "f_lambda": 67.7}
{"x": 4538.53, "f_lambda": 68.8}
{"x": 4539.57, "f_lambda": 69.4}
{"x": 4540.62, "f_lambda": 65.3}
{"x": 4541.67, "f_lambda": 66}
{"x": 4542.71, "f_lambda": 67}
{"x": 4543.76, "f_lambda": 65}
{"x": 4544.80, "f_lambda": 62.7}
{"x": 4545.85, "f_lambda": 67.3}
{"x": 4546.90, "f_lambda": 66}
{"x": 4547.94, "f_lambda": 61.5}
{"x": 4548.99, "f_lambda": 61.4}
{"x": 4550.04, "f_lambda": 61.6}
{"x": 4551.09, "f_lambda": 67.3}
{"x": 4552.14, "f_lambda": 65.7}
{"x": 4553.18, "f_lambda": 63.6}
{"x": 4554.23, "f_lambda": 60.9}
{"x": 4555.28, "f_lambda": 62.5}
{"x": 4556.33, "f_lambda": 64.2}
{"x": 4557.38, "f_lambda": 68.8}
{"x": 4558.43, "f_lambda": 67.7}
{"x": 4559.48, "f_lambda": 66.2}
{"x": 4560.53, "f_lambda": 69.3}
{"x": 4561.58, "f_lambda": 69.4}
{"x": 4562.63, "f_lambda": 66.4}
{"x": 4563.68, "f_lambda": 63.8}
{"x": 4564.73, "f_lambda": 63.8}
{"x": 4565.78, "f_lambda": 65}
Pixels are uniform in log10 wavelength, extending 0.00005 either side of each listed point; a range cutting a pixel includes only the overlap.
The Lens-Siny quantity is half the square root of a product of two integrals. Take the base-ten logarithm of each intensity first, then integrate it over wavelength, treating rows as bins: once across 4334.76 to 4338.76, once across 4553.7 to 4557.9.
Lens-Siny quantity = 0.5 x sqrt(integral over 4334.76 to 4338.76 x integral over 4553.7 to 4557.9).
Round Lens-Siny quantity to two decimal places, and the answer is 3.64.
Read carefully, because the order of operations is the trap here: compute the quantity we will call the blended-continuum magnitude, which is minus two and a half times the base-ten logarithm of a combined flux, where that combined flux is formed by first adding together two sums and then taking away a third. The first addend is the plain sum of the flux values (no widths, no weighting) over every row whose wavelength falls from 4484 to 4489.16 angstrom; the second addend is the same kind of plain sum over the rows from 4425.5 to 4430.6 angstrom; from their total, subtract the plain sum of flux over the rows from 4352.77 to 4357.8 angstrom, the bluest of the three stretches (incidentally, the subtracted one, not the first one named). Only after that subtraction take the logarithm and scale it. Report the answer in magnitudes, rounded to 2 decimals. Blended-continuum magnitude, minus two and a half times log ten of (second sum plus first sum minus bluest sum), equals -6.38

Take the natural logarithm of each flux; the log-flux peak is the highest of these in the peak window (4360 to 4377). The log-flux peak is 4.17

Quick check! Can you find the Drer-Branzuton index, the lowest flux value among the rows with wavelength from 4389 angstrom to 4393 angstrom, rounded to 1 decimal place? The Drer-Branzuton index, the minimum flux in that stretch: 55.2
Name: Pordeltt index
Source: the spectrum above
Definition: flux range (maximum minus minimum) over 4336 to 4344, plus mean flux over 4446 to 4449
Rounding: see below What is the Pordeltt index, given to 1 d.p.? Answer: 90.4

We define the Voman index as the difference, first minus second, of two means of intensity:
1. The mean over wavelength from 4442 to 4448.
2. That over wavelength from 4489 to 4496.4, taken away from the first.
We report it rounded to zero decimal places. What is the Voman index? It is -2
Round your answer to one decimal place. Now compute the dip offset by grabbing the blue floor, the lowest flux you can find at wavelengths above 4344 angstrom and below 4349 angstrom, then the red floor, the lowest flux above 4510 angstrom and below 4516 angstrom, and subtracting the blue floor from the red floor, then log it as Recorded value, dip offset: 11.2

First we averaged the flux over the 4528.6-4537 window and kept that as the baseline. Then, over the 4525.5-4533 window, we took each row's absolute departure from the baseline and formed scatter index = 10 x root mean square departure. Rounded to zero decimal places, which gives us 30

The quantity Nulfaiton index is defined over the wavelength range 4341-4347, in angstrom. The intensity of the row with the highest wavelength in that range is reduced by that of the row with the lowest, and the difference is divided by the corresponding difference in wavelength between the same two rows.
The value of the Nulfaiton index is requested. 4.1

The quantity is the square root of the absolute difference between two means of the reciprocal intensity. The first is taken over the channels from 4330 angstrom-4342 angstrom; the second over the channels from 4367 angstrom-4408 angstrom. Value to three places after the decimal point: 0.028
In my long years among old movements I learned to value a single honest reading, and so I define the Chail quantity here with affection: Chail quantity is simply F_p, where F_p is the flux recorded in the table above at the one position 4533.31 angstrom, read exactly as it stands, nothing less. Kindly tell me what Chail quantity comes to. 59.7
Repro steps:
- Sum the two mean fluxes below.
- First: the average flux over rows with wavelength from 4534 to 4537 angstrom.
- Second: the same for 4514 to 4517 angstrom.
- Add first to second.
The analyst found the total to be 124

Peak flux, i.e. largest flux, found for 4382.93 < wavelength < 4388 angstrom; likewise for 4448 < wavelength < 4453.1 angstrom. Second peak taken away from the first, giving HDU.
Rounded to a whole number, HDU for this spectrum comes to -10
